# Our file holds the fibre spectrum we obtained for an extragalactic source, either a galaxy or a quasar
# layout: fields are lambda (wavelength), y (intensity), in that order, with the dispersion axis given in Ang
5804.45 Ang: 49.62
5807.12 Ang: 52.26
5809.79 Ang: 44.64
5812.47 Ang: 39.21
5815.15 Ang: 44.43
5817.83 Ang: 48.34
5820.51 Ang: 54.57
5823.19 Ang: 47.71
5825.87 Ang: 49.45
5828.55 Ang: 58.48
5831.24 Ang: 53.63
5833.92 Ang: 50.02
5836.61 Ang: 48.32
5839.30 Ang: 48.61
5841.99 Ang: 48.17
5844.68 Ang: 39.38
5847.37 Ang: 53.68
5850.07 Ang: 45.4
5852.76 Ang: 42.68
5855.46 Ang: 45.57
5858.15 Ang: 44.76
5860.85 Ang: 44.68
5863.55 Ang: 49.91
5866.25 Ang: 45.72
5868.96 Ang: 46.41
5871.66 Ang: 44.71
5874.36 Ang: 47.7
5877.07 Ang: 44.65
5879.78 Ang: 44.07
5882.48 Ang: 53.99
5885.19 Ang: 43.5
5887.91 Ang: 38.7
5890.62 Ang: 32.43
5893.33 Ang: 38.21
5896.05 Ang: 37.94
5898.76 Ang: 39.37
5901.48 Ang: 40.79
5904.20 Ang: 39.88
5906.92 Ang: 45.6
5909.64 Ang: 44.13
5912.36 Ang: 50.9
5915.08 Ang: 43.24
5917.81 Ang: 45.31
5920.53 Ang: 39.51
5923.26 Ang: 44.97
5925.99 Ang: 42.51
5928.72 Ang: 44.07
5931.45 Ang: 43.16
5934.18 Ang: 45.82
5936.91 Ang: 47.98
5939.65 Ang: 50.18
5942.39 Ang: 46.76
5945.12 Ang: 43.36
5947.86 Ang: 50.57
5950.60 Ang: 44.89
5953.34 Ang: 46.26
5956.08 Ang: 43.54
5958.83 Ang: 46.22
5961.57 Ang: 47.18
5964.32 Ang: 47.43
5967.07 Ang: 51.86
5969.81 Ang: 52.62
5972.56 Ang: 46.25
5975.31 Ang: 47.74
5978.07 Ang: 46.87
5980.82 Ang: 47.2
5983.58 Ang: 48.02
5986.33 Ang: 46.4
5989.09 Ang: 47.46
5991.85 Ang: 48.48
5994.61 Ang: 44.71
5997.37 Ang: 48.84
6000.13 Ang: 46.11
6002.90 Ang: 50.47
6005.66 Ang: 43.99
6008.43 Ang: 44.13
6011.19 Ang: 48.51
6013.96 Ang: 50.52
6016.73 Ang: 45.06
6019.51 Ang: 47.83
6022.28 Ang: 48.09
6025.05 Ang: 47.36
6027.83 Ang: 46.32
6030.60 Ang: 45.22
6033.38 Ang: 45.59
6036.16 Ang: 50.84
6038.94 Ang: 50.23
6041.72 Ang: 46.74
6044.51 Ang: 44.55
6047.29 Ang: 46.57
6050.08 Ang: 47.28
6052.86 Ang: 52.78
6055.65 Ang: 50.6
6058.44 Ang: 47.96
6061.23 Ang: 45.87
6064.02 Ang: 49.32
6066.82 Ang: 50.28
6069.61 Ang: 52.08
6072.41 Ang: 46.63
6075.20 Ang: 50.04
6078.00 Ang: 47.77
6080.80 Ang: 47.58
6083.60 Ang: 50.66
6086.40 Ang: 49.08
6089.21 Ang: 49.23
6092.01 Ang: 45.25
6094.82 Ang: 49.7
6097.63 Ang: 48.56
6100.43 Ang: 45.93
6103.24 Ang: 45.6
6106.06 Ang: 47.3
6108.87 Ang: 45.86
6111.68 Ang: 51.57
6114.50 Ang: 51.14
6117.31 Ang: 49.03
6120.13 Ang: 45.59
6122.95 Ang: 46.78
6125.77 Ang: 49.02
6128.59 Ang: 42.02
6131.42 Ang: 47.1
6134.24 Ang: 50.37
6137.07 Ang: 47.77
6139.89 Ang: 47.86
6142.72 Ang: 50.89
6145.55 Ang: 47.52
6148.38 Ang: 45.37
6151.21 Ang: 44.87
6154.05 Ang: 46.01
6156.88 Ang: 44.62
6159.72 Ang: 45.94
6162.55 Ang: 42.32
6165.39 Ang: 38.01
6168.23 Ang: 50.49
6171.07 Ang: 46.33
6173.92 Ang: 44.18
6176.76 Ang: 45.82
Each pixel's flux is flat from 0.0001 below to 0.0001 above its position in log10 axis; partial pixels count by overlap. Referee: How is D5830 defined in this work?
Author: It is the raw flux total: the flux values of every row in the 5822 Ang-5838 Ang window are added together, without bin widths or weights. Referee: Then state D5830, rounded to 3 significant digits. 308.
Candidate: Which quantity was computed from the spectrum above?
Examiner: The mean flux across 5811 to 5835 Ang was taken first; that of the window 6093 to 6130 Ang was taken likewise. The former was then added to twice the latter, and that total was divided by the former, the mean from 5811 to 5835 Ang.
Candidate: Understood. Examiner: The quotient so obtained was 2.92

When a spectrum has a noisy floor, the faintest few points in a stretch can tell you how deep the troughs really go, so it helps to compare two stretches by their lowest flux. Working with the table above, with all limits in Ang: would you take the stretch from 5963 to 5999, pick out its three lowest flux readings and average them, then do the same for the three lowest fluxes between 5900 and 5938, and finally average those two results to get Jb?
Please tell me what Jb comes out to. 42.9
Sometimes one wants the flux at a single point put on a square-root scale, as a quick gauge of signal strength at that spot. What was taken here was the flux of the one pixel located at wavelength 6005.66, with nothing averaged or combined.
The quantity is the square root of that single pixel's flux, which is 6.63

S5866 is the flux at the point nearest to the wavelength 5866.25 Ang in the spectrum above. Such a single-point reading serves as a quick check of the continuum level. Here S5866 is 45.72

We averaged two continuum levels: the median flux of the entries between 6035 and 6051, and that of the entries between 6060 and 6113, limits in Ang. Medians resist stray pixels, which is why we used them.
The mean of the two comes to 47.8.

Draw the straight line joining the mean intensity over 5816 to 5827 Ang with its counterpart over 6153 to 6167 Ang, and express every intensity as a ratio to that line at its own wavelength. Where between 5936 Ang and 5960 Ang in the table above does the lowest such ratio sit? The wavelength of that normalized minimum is 5945.12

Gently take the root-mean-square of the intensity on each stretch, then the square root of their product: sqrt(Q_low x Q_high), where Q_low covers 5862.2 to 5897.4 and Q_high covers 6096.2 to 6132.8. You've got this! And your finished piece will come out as 45.7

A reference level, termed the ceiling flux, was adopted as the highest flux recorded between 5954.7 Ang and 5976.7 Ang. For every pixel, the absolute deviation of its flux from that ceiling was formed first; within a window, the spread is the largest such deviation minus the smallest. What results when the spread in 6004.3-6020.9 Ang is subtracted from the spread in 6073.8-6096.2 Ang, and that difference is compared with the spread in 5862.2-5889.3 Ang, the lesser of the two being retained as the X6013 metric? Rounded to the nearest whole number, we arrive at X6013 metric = -1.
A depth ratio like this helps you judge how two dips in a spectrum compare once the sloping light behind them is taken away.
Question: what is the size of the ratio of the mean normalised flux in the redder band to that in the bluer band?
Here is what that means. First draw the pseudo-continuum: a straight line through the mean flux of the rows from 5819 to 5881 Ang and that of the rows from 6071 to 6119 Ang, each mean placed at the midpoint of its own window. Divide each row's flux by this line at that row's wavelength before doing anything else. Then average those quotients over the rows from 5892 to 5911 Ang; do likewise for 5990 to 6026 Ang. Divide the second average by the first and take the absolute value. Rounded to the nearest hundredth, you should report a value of 1.15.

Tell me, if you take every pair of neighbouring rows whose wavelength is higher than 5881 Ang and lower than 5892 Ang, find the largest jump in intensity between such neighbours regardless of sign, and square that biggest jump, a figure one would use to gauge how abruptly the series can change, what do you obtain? 110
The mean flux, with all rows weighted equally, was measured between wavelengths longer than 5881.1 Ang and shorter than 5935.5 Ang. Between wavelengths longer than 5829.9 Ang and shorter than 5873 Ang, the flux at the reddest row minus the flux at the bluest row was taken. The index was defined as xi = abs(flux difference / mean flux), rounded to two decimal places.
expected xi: 0.21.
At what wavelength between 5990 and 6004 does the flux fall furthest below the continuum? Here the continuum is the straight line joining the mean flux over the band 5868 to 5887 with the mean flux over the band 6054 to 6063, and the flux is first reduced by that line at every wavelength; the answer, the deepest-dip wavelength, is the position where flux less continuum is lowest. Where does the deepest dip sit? 5994.61 Ang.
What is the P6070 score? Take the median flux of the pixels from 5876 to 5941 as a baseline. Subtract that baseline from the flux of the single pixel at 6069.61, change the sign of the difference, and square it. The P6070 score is 69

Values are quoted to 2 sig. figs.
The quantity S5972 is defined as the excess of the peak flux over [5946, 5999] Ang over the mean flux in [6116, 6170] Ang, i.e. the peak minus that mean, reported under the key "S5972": 6.2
